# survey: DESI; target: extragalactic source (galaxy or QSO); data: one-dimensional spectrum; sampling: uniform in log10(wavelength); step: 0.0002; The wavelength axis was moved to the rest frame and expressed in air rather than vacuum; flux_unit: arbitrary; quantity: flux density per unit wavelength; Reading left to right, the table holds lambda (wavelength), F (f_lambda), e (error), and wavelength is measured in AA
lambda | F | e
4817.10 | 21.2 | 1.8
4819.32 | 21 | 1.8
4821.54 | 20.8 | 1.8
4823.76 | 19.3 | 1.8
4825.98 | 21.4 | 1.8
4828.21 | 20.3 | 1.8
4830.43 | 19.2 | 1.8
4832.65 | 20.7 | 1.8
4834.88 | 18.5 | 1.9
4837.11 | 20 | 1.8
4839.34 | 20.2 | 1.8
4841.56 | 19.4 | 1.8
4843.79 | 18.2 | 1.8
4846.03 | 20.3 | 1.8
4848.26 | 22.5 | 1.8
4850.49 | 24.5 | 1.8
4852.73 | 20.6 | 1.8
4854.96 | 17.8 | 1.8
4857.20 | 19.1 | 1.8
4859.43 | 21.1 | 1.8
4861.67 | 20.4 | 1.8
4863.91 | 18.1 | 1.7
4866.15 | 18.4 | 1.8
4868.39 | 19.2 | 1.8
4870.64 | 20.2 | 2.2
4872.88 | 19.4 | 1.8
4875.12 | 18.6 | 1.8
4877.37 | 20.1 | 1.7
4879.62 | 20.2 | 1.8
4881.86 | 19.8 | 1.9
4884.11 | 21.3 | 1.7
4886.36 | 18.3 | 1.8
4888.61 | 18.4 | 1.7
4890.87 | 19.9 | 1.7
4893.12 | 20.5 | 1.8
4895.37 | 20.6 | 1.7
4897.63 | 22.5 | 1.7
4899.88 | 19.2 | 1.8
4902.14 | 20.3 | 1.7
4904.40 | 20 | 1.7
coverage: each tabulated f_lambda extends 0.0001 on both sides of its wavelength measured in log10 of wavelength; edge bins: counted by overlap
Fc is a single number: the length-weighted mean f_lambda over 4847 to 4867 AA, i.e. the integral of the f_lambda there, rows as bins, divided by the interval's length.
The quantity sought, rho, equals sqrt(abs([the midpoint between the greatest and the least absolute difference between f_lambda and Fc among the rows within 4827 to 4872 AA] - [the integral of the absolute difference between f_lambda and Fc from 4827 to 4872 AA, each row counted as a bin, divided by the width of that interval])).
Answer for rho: 0.97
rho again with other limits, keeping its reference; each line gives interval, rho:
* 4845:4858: 0.58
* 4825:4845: 0.44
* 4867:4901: 0.47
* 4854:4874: 0.33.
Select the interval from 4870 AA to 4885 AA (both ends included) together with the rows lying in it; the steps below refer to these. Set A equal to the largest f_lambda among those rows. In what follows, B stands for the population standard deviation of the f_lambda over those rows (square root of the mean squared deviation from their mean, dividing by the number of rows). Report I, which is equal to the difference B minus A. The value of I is -20.5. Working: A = 21.3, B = 0.8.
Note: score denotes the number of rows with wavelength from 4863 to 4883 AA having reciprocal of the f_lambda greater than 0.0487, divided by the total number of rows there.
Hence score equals 1.00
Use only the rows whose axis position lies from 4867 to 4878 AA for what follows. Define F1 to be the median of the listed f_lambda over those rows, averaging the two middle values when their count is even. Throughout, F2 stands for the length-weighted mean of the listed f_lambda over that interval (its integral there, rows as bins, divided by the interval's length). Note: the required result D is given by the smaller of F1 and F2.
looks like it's 19.4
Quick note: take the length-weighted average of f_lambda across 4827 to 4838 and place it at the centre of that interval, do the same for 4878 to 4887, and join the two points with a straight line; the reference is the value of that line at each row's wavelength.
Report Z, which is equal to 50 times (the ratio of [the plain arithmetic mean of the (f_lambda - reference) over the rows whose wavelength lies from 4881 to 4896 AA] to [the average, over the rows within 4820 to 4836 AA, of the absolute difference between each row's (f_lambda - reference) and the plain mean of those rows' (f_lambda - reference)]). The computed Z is -12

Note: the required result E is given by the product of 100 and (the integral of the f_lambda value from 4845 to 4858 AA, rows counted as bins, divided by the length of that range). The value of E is 2085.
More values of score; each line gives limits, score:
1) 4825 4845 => 0.78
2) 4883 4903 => 0.67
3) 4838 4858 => 0.67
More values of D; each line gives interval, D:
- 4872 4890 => 19.5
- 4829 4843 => 19.7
